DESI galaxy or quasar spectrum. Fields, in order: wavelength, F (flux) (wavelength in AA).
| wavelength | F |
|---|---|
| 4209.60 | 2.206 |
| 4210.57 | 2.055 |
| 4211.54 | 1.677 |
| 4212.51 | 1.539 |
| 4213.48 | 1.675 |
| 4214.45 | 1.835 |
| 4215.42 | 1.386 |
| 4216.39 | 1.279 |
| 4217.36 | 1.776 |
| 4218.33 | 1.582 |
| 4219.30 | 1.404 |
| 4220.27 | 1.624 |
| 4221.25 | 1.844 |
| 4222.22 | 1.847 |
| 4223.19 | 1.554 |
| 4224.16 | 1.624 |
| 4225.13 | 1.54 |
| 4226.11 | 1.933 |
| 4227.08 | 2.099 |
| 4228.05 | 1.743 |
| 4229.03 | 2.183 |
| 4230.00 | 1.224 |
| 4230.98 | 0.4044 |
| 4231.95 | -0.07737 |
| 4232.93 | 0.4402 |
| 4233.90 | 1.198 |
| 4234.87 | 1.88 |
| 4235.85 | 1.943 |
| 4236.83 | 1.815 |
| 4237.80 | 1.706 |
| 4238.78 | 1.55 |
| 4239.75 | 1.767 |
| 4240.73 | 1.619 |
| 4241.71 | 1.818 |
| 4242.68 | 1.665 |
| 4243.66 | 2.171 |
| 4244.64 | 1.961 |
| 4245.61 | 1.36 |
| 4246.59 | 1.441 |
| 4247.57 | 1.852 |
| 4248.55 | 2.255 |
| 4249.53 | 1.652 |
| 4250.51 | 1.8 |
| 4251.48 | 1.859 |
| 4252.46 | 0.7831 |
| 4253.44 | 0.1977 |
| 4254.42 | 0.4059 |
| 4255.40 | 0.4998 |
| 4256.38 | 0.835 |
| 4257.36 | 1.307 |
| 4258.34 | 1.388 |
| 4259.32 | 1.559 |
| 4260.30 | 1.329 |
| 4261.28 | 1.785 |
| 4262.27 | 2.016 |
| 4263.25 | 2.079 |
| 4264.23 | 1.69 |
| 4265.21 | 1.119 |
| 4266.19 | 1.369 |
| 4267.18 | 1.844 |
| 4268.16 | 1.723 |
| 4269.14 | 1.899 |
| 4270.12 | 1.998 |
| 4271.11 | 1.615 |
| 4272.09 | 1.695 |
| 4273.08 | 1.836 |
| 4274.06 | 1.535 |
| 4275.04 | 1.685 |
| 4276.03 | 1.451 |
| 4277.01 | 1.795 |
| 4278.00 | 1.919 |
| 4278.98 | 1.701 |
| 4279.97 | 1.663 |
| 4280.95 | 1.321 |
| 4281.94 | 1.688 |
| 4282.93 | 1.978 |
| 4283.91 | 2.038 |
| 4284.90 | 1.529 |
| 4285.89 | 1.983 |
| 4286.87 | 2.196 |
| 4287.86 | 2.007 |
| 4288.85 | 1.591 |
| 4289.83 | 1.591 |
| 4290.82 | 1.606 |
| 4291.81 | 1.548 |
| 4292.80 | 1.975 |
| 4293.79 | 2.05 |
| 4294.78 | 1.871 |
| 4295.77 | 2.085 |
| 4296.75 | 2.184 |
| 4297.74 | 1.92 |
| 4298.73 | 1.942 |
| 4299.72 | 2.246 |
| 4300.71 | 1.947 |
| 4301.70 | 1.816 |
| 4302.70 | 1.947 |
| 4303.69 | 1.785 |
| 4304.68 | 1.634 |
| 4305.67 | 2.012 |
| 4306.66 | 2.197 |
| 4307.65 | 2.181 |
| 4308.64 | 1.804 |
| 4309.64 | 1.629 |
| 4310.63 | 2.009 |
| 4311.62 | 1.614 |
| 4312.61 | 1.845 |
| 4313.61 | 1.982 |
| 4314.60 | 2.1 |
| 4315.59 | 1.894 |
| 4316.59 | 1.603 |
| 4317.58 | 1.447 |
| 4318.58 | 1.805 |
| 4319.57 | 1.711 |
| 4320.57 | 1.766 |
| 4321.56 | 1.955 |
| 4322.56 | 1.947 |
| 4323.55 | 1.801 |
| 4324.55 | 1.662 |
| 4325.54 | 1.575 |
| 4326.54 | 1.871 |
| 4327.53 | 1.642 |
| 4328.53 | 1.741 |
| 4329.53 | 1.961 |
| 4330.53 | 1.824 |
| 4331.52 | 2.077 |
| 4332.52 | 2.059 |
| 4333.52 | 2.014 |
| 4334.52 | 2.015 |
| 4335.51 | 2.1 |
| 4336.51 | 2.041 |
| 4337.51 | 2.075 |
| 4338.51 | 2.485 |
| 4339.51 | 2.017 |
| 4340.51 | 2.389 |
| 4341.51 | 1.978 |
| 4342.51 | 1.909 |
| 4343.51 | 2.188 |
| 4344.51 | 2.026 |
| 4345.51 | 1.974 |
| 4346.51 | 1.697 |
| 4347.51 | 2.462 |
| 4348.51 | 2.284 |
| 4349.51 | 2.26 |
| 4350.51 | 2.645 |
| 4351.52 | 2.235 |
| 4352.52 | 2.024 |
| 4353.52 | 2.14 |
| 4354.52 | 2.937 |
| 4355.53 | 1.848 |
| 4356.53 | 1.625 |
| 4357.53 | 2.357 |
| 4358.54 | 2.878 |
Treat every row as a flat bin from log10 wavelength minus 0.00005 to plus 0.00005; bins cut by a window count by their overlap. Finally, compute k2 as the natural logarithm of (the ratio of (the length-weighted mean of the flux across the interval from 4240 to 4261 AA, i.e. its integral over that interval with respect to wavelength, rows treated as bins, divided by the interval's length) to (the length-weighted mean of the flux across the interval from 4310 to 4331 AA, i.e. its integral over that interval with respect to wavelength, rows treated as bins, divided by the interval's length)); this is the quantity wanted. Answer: -0.23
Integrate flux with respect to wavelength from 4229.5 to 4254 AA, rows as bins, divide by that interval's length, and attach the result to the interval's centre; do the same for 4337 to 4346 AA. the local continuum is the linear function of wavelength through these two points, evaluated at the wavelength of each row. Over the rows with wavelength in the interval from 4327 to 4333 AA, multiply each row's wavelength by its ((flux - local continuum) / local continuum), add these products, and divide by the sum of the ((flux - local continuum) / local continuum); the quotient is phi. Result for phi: 4328.6 AA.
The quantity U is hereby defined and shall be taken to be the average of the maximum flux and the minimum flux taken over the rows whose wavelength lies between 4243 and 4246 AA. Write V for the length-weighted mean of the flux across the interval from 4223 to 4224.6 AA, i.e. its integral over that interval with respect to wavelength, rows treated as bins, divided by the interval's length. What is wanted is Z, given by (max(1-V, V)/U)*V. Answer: 1.4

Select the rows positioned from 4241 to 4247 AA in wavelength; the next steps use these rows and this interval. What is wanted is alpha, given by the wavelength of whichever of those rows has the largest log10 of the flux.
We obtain 4243.66 AA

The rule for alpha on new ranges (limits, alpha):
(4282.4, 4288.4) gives 4286.87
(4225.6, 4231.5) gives 4229.03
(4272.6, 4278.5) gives 4278.00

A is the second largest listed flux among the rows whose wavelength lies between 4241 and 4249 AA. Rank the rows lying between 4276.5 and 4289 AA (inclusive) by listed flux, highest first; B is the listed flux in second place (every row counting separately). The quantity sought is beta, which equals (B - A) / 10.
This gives -0.013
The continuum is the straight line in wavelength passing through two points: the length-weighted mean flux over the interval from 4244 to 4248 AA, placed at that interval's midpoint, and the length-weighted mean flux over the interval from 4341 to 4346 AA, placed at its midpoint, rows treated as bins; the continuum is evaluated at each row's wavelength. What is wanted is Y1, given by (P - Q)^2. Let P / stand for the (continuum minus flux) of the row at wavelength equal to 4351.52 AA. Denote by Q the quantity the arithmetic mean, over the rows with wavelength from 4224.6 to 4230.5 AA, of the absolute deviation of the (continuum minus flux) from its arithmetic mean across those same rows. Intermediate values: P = -0.19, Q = 0.29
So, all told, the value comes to 0.2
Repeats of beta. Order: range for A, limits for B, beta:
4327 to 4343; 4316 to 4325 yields -0.044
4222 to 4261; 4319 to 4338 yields -0.011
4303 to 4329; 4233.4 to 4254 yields -0.001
